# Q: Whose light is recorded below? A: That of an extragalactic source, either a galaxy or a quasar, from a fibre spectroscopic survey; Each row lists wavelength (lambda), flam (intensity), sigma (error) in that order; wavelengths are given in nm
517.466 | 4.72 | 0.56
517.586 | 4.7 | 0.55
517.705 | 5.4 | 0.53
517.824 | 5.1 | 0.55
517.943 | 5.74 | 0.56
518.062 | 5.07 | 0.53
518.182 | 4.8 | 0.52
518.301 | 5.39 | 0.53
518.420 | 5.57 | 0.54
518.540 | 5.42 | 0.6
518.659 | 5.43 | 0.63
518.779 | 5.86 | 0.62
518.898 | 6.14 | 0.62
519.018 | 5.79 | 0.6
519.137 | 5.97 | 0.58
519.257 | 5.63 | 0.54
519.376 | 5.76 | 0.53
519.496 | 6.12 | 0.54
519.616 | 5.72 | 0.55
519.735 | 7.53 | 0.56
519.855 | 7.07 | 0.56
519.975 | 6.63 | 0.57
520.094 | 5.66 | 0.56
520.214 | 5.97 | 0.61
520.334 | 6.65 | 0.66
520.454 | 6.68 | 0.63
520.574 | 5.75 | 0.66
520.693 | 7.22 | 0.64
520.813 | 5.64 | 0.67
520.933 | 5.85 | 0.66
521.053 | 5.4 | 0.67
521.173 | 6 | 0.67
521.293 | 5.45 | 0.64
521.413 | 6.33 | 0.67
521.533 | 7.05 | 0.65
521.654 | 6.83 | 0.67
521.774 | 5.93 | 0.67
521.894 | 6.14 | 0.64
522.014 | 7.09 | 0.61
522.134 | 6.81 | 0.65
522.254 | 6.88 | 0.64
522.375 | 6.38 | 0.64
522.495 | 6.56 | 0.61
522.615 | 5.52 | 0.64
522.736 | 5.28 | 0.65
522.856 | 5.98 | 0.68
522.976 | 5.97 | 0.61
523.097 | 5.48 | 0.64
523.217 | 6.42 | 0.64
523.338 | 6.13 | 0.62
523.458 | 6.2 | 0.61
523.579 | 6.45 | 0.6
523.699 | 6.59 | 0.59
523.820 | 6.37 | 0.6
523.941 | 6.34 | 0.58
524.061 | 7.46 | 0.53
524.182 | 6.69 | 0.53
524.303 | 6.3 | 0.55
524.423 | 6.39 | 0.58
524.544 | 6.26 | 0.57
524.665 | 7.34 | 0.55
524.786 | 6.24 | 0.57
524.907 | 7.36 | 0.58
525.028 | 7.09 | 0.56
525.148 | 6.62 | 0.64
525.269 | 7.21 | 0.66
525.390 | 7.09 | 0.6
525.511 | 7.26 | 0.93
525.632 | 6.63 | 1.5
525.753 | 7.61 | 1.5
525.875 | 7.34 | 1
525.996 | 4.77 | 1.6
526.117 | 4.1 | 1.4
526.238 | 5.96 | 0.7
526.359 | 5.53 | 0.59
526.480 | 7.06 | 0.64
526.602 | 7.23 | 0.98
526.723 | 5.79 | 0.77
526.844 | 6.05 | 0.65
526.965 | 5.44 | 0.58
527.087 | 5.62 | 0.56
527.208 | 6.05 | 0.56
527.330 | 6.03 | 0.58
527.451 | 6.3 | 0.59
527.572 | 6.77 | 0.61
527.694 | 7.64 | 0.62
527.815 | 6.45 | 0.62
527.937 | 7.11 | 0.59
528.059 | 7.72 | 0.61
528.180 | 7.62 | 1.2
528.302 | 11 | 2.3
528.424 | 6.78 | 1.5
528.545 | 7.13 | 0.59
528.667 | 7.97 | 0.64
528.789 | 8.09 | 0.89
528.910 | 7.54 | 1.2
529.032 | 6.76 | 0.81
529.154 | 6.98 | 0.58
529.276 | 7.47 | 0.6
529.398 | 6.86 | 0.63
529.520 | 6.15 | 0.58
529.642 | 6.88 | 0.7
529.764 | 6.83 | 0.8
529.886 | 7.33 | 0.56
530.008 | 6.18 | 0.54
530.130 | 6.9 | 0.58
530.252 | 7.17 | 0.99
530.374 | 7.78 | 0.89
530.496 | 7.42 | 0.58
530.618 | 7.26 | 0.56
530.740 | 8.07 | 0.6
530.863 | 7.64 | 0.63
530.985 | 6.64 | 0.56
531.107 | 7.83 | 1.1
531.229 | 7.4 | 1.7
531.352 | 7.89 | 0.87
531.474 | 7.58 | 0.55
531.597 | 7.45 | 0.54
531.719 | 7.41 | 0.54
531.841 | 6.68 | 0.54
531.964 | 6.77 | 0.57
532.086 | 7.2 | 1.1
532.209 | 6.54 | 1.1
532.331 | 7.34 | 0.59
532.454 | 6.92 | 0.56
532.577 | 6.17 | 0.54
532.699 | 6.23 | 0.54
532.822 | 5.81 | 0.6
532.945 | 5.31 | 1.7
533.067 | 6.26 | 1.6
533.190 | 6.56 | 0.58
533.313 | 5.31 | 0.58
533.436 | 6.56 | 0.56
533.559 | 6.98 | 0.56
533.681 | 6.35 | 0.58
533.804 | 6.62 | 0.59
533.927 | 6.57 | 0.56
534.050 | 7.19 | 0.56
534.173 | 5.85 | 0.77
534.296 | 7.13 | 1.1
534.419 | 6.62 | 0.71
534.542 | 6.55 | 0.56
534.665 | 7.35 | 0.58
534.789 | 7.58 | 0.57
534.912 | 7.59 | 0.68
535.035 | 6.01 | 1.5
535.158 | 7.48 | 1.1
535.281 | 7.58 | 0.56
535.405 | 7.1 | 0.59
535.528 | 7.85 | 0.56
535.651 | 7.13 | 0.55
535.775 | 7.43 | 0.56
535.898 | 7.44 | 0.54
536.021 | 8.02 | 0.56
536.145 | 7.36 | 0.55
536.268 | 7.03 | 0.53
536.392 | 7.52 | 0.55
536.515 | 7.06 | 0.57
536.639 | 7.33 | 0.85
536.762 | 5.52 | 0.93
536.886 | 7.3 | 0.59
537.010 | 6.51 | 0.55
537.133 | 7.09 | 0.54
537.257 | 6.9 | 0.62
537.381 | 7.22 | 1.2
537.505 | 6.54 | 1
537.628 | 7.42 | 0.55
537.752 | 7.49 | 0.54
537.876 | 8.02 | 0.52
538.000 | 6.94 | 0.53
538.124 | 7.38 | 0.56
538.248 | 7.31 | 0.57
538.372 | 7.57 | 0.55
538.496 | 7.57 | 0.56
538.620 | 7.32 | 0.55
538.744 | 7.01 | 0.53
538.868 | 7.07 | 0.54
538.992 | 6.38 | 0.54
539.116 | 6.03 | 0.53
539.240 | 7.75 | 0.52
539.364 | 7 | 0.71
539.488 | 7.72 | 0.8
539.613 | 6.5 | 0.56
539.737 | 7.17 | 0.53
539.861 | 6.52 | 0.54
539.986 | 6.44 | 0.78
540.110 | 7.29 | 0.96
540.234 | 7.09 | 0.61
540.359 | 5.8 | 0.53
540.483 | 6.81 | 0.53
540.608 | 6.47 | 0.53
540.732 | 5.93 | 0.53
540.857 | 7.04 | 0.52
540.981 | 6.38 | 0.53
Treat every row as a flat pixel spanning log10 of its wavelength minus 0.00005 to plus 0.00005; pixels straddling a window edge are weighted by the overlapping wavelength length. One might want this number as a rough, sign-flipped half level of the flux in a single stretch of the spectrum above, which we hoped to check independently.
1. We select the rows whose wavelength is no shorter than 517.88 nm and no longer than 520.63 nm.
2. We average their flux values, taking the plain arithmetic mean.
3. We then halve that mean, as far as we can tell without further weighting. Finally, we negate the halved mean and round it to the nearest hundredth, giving -2.96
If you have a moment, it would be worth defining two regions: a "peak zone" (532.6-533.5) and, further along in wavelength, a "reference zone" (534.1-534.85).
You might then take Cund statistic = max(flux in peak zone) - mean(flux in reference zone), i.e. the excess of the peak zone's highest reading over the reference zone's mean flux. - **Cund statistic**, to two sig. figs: -0.29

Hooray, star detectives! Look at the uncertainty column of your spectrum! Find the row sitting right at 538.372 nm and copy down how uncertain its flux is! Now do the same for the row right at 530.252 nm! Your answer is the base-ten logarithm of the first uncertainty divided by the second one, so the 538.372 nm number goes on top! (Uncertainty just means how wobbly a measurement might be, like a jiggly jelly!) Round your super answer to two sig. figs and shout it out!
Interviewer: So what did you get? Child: -0.26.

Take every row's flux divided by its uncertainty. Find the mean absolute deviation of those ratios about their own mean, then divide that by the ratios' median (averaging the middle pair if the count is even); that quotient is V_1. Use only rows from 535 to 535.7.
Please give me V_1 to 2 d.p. 0.28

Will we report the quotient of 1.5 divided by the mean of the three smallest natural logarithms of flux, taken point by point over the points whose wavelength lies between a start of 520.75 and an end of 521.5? 0.88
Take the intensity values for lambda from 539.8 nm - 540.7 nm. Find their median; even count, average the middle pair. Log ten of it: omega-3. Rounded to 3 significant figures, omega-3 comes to 0.814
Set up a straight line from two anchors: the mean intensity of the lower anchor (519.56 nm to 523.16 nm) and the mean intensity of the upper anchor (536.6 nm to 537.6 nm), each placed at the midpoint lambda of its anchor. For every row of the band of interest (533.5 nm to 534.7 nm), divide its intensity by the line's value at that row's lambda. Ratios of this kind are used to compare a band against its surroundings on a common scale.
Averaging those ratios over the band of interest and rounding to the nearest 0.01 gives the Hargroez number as 1.00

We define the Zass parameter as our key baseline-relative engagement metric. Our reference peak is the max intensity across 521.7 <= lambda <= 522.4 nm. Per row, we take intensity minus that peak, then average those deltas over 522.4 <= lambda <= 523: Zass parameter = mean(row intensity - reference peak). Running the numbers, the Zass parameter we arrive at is -1.2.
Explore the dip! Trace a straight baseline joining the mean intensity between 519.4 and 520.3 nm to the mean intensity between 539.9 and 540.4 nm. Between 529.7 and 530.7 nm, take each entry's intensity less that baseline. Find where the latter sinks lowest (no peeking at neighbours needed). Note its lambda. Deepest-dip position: 530.008 nm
